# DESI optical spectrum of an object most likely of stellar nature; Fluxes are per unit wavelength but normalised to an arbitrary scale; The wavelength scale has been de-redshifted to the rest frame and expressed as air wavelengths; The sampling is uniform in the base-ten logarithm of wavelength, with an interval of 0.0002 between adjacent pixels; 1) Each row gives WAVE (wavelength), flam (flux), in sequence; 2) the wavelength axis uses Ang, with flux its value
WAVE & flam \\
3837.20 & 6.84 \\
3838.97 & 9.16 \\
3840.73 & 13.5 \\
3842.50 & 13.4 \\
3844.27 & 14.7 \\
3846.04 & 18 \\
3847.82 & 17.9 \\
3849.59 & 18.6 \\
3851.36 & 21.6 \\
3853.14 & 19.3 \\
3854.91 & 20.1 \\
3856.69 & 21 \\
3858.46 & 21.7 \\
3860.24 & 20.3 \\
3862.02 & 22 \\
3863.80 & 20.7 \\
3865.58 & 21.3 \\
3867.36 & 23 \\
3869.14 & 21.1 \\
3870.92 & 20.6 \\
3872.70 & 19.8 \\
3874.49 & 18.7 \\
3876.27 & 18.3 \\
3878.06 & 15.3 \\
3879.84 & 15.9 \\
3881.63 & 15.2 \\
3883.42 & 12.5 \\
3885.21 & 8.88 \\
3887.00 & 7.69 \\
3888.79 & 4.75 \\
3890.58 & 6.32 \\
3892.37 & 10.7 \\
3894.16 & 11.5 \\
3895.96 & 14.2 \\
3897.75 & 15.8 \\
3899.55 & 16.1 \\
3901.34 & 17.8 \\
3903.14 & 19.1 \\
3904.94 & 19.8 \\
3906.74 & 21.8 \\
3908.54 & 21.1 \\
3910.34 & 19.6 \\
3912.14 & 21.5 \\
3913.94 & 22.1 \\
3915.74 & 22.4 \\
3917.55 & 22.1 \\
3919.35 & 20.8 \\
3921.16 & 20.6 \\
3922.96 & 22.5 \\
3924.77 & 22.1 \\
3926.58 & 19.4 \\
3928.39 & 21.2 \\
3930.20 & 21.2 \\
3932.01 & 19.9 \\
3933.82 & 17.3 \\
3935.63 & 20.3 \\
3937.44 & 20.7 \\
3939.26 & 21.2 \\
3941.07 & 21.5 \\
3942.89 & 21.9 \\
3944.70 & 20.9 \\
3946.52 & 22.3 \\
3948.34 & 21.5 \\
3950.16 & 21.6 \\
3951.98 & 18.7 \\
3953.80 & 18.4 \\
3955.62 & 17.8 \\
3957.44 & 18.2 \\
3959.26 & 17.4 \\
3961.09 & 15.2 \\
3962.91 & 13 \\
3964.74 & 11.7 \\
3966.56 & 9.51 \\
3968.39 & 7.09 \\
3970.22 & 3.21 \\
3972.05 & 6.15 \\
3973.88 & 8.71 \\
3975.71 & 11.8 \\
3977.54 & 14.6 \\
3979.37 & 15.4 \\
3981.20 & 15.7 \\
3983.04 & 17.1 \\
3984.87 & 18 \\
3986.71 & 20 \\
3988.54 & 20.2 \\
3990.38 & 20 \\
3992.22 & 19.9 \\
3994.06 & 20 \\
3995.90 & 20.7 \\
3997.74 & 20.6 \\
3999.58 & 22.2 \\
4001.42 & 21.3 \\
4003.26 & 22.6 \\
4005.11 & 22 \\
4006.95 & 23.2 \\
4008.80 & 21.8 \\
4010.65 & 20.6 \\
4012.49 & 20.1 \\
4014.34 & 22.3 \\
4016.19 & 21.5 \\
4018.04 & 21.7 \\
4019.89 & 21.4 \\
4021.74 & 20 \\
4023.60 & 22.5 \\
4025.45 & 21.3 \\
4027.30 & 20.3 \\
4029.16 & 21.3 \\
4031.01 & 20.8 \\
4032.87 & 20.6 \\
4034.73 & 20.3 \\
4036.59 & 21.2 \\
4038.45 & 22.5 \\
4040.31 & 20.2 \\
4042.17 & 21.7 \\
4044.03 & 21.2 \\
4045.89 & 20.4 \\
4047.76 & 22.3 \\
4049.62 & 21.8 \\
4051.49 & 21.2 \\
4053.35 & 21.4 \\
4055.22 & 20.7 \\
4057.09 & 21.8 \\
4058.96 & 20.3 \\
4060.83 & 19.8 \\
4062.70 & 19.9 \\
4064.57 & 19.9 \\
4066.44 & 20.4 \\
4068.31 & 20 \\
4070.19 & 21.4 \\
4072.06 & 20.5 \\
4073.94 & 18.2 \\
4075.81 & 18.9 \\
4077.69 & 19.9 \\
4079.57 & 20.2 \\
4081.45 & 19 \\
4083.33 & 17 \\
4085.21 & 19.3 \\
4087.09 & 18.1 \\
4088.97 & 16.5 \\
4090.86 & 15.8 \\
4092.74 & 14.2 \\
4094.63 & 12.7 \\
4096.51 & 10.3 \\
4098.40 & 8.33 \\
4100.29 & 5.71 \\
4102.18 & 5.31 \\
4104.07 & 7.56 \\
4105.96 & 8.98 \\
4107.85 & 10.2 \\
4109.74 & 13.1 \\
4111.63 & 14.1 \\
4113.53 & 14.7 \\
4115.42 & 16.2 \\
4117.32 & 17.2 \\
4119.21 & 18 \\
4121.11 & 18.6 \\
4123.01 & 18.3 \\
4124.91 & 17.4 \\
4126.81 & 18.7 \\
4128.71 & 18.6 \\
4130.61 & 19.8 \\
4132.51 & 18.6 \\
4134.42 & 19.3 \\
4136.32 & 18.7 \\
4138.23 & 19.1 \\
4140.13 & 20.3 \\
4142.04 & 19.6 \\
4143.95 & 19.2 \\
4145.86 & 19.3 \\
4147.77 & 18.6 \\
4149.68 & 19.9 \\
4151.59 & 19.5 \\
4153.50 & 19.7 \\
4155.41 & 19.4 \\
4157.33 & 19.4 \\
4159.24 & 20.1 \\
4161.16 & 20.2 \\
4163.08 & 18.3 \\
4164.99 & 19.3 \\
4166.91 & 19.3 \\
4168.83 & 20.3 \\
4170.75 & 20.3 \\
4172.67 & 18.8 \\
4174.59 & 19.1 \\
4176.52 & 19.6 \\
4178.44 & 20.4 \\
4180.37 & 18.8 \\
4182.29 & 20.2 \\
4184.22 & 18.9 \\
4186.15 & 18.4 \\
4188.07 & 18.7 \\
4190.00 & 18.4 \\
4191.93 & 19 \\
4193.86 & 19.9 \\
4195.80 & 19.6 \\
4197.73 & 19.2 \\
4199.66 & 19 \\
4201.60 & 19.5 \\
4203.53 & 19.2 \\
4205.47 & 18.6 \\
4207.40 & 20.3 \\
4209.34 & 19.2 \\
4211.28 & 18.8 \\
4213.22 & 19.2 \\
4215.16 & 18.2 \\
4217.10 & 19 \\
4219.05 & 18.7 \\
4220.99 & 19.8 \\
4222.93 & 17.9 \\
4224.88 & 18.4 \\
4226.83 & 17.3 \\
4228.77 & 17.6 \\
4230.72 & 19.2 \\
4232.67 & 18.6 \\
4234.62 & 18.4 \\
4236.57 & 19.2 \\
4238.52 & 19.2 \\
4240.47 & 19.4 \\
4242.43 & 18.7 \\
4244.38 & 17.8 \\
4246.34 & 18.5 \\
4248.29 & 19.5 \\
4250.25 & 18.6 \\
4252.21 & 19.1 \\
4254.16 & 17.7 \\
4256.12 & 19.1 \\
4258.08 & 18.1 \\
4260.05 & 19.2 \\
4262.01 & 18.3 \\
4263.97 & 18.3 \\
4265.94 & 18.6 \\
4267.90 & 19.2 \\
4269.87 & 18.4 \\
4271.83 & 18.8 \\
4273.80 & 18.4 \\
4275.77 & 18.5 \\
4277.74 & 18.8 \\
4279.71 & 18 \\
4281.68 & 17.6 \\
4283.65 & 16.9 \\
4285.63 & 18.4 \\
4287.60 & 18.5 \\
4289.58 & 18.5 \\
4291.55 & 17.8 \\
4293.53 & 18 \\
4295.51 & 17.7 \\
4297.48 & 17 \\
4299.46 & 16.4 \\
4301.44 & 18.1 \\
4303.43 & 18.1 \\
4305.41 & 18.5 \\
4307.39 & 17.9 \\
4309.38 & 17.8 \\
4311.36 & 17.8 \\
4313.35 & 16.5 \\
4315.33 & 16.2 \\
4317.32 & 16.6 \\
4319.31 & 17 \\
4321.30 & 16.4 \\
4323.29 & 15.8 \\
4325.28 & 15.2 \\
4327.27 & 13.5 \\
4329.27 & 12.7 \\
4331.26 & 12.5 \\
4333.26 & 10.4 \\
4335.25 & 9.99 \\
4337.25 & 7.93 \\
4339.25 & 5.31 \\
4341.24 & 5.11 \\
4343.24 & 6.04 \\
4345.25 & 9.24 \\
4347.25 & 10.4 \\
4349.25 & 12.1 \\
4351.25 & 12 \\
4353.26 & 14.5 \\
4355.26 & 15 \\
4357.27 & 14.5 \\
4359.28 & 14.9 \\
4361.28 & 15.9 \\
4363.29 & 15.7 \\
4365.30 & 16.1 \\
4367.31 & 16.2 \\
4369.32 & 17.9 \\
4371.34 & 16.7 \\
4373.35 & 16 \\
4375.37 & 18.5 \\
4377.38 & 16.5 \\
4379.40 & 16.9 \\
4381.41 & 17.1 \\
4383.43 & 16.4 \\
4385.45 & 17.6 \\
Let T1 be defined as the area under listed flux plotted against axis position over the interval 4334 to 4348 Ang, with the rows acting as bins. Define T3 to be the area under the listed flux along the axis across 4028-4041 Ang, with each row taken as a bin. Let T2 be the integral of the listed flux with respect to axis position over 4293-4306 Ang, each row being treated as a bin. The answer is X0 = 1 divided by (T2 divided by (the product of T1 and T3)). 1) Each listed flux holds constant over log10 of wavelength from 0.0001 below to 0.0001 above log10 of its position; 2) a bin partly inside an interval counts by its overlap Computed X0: 128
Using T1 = 108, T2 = 229.4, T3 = 273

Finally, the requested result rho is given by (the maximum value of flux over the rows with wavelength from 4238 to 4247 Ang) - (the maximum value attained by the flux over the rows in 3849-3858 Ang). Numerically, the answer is -2.2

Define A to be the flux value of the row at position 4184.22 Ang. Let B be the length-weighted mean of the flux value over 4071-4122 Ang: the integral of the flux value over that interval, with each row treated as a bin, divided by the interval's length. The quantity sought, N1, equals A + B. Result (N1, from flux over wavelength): 33.67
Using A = 18.9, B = 14.8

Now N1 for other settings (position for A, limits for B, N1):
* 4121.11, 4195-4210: 37.93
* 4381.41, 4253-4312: 35.25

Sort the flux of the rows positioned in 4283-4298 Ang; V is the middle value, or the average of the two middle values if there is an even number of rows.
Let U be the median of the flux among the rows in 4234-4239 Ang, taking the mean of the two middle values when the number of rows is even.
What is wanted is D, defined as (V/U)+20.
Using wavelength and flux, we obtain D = 20.9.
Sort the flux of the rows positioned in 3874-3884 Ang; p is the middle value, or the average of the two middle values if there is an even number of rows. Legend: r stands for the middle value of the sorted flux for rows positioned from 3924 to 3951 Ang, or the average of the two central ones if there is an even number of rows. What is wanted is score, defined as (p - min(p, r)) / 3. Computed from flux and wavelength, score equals 0.00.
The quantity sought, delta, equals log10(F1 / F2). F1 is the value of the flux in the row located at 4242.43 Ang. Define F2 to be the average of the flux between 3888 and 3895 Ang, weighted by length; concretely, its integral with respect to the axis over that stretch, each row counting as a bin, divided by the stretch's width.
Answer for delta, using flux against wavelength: 0.35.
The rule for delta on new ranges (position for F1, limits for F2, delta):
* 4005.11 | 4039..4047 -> 0.02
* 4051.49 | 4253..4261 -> 0.06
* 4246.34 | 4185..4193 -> 0.00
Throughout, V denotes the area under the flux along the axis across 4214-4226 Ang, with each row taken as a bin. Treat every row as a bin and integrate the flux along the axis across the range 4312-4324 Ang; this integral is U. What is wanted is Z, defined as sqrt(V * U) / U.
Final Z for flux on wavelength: 1.06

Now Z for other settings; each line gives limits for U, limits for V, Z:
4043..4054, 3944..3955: 0.98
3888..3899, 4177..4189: 1.40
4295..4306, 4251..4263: 1.07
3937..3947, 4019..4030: 1.04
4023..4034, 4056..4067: 0.98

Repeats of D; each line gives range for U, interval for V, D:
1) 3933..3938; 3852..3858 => 21.0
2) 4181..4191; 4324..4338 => 20.7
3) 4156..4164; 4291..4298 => 20.9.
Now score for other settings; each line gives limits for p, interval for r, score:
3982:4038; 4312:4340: 2.13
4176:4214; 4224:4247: 0.22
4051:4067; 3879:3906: 2.07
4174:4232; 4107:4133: 0.43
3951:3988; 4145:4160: 0.00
